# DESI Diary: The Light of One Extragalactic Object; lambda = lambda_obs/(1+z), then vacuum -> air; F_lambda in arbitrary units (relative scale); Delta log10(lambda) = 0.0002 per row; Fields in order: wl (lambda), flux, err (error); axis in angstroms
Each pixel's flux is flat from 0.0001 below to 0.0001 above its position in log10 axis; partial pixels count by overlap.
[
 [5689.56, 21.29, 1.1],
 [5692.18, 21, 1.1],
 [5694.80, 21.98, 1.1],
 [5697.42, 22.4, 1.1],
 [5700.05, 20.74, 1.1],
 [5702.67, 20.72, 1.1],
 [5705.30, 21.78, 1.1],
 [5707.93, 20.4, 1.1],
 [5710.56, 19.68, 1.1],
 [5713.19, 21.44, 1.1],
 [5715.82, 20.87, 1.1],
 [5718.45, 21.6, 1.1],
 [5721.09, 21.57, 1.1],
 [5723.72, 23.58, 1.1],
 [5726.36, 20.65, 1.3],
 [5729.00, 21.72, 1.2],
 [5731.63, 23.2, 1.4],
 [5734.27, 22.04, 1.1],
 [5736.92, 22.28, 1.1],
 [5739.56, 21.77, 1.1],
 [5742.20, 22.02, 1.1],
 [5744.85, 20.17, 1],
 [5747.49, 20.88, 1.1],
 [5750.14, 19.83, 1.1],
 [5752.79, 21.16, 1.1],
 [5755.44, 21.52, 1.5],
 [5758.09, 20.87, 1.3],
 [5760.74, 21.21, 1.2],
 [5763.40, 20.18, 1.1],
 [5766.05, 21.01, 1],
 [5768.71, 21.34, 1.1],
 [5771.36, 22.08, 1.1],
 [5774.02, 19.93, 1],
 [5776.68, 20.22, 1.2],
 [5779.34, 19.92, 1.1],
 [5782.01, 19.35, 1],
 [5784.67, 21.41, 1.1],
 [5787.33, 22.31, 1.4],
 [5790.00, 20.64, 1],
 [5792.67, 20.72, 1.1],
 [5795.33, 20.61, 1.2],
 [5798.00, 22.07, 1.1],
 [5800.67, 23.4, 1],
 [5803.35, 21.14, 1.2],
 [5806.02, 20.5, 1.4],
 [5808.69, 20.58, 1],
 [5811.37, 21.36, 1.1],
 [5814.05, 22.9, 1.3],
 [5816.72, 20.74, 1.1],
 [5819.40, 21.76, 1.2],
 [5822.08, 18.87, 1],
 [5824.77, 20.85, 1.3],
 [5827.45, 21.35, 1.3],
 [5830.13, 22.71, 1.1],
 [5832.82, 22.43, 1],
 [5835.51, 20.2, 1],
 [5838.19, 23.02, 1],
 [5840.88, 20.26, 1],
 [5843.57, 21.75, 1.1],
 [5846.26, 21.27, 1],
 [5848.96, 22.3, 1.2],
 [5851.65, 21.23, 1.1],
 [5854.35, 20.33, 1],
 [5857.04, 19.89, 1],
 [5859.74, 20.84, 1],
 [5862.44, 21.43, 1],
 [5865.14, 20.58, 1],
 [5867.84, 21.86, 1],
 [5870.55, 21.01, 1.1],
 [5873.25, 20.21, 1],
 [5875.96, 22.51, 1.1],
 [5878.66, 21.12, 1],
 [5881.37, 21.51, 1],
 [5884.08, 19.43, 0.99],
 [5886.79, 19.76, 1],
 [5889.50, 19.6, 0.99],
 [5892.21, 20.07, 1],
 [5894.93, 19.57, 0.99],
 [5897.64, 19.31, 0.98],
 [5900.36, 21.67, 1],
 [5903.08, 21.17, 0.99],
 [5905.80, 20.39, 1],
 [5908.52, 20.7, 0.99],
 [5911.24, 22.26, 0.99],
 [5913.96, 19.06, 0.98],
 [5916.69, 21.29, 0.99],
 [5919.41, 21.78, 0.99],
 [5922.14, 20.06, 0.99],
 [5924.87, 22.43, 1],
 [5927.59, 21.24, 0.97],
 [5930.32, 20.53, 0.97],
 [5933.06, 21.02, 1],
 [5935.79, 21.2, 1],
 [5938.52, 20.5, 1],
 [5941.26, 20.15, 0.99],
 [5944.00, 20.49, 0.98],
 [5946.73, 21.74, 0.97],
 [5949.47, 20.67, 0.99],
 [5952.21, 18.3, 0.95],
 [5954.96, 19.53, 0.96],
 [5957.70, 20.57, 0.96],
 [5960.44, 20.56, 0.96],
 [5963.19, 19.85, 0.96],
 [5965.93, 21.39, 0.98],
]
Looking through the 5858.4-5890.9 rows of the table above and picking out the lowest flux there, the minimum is 19.43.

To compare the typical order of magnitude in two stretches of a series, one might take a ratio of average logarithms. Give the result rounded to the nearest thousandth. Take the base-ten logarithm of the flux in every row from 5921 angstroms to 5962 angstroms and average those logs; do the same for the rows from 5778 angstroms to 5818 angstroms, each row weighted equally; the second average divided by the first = 1.009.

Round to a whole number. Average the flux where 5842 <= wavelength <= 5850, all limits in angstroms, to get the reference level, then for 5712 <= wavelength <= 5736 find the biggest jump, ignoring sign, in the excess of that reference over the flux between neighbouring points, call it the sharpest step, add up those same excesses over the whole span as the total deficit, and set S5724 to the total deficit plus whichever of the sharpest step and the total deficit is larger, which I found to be 2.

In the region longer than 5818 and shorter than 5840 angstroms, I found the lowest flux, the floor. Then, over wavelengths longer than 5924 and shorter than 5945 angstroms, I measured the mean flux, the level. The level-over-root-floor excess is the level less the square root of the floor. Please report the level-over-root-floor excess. 16.6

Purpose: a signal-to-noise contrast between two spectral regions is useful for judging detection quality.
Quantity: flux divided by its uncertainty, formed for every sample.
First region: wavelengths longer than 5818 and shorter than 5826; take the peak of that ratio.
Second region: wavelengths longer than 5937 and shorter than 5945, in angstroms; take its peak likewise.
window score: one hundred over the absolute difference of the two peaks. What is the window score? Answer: 49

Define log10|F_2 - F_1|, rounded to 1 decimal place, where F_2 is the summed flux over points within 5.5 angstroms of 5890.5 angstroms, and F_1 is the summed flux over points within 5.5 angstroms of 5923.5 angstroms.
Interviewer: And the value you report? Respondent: 0.8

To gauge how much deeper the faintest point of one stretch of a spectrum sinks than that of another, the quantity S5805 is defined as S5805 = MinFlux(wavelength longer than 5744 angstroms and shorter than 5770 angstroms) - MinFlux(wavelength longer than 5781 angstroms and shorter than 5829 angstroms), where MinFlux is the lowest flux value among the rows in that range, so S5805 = 1.0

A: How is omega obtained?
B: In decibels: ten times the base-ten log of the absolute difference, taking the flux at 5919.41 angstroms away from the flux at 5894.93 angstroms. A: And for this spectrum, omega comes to 3.4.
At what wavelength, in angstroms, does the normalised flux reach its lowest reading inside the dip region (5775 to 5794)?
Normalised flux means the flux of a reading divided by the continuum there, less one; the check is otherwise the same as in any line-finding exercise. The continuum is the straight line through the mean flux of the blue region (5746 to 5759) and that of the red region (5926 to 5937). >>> 5782.01 angstroms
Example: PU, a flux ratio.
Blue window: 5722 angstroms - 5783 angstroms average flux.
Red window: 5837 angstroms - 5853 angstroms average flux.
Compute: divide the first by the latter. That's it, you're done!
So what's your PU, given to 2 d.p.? 0.98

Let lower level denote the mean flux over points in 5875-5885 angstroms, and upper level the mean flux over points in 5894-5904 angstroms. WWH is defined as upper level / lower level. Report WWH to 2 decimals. 0.97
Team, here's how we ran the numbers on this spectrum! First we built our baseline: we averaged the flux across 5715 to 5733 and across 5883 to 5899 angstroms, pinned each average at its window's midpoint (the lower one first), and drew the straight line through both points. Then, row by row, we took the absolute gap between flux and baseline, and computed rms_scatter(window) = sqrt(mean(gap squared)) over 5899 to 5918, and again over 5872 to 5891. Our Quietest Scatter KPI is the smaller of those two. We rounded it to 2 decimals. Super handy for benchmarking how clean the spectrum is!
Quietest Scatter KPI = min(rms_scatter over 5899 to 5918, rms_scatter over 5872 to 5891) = 1.32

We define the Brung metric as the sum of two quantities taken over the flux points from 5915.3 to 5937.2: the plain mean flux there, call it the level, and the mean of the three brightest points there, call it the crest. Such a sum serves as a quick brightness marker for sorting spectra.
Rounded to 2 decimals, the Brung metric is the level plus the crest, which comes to 43.03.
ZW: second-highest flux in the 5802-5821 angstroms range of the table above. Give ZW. 21.76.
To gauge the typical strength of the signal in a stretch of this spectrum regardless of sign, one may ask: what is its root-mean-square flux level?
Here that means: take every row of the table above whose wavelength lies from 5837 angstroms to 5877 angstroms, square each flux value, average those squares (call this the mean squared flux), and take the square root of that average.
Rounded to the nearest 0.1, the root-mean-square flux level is 21.3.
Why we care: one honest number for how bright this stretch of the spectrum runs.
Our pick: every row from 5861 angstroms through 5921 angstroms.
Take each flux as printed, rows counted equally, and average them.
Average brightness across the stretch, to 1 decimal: 20.7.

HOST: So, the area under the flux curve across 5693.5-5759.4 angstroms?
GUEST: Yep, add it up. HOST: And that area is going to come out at 1410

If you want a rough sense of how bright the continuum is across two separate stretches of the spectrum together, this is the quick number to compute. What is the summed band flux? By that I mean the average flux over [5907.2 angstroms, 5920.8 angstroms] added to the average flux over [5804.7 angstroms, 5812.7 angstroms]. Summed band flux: 41.83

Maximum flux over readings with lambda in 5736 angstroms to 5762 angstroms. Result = 22.28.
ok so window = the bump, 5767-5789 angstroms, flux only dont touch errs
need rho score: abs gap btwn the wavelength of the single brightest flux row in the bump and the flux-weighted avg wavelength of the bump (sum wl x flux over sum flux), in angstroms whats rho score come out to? 9.3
